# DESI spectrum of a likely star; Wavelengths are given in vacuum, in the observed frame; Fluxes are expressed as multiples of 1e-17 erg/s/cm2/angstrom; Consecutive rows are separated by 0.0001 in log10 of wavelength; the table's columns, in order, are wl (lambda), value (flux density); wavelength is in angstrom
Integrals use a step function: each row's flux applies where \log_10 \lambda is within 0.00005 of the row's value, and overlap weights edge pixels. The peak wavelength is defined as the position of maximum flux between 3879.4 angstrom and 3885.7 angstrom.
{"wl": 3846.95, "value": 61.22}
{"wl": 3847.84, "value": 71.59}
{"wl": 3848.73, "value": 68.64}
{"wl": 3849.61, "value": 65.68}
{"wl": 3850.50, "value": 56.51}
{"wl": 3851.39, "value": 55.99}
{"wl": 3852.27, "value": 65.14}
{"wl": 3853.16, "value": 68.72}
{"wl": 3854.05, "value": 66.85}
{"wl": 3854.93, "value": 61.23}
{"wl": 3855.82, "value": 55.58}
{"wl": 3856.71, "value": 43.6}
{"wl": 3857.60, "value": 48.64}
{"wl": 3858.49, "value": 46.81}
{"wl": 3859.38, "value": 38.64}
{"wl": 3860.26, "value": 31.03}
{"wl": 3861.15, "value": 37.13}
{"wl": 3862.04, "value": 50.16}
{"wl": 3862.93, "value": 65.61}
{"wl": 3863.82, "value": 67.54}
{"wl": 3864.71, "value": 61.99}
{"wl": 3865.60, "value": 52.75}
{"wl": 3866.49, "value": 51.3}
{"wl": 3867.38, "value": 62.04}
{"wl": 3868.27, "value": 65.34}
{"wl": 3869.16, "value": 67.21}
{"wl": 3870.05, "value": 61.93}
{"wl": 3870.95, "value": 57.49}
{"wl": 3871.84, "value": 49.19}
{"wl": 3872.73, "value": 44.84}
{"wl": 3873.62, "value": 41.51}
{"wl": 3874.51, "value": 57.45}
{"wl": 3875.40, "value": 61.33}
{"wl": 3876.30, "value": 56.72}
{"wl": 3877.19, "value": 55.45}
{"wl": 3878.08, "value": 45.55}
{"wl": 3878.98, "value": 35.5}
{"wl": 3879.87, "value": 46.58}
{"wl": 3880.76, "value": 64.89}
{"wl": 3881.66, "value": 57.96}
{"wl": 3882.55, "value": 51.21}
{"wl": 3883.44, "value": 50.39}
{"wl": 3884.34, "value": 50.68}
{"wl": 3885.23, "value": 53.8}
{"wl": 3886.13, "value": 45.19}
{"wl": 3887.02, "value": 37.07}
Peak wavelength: 3880.76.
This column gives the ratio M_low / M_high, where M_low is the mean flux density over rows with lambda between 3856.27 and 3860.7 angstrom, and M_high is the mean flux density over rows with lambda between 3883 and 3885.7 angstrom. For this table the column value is 0.81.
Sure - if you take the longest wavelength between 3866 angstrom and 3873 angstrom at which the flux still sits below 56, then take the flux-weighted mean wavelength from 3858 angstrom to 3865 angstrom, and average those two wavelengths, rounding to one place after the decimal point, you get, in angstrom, 3867.4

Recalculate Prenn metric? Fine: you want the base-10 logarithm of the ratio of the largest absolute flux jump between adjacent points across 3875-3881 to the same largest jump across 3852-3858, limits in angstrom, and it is 0.18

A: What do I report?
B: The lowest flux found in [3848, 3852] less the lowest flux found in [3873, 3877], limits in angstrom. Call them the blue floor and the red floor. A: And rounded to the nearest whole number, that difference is 14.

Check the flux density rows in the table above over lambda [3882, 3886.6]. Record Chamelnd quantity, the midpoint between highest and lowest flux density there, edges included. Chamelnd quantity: 49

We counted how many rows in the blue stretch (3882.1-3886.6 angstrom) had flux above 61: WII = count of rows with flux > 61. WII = 0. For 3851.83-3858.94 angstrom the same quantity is 4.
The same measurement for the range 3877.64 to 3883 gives 1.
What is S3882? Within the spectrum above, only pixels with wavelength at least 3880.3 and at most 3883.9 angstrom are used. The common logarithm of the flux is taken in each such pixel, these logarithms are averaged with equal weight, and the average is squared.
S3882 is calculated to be 3.05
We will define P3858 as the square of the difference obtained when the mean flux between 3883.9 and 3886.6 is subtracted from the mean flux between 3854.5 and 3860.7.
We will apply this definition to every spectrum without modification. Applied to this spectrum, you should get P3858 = 11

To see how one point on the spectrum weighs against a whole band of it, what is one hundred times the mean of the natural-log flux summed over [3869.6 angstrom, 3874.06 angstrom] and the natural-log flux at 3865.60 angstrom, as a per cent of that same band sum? 60.1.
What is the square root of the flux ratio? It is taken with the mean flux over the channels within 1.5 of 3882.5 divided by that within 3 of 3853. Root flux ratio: 0.93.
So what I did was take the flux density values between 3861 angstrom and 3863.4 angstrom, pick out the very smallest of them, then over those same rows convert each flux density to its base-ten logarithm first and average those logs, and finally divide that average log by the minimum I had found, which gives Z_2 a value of 0.046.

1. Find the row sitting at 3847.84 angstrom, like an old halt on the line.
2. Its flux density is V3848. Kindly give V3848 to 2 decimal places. 71.59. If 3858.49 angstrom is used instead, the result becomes 46.81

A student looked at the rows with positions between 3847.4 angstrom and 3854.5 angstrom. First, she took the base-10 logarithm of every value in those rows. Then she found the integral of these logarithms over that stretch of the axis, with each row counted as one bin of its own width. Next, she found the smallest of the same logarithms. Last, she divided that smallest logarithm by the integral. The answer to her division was 0.136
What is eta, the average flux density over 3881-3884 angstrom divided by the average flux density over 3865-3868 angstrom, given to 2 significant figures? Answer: 0.96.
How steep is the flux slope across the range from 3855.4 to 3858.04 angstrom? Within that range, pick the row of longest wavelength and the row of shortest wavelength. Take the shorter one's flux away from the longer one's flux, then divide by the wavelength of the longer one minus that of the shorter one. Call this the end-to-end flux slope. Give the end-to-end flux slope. -3.9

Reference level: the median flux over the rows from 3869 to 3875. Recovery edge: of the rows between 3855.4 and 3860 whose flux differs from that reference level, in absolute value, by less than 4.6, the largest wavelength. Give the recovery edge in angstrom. 3855.82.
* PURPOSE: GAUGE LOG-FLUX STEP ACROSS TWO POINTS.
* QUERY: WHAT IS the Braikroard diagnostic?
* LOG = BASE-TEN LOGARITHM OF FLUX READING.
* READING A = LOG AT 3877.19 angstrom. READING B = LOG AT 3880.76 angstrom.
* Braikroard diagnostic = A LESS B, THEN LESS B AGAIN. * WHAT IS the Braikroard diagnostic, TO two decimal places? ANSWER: -1.88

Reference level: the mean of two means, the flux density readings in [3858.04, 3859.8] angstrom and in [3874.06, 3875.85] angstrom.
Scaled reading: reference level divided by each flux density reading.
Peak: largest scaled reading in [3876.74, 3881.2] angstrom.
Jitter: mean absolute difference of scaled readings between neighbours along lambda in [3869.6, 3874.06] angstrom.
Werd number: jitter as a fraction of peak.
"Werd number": 0.070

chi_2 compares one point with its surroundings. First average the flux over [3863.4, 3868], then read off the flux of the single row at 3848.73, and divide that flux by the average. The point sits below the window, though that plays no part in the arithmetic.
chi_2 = 1.16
